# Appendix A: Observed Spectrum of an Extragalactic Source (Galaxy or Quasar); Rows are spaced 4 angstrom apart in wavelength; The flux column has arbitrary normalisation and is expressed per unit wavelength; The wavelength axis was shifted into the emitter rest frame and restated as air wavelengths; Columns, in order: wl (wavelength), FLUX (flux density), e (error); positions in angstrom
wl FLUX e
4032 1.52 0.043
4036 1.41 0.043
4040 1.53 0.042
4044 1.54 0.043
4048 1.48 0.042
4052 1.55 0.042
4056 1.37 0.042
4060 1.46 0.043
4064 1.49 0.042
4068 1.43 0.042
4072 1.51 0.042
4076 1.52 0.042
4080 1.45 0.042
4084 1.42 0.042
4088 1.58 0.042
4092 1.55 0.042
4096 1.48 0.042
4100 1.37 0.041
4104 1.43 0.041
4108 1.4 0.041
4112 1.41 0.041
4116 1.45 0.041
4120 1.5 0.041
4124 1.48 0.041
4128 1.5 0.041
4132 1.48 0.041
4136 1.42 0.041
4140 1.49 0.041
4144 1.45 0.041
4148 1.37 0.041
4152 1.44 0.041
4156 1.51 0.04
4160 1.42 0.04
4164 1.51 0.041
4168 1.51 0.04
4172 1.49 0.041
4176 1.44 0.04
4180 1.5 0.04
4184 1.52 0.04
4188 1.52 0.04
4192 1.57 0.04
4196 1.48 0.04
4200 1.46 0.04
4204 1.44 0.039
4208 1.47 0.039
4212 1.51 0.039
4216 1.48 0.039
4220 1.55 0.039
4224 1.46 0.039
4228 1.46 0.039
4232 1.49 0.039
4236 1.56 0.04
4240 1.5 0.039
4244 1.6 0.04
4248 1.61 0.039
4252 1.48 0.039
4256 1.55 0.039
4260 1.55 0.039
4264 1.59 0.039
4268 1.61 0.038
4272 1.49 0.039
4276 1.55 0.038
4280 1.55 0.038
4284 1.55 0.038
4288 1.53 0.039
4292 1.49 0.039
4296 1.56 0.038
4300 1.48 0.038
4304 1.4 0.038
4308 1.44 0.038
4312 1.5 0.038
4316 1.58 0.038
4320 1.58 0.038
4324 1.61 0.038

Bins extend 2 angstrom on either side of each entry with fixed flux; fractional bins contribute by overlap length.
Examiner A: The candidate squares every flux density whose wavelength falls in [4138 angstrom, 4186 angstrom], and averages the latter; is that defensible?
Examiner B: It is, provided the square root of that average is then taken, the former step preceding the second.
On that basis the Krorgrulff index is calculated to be 1.47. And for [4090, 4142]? 1.46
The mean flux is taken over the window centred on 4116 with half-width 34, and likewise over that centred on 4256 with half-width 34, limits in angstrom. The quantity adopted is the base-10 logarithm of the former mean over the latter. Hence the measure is -0.023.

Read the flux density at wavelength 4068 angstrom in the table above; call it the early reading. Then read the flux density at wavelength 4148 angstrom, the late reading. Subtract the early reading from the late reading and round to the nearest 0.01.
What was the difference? -0.06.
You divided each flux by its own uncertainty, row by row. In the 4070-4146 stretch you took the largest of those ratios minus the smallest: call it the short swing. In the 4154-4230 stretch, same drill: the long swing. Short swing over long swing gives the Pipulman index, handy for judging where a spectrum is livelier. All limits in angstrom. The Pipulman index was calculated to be 0.99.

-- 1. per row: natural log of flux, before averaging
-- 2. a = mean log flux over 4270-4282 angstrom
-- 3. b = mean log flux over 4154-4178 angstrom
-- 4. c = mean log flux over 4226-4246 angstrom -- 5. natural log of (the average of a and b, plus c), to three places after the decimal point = -0.189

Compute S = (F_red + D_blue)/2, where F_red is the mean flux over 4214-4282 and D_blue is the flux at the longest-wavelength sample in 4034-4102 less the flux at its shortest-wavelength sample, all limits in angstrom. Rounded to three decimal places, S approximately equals 0.747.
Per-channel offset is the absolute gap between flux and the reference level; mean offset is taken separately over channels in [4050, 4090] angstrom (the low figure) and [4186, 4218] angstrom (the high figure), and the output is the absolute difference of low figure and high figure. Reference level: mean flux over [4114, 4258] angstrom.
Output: 0.021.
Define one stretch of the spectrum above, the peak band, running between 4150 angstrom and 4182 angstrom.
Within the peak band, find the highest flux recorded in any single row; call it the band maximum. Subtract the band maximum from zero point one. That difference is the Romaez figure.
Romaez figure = -1.41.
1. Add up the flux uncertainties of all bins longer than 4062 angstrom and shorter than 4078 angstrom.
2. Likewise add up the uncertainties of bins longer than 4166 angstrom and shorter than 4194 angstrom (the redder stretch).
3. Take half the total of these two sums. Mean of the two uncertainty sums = 0.22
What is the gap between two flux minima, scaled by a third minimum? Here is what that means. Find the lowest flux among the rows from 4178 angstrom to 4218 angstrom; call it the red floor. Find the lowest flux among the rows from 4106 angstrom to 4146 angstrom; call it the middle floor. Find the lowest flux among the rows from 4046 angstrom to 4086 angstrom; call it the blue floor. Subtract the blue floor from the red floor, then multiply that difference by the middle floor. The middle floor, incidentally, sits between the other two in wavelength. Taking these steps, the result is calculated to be 0.10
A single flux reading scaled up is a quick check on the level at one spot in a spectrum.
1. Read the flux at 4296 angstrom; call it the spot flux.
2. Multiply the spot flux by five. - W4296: 7.8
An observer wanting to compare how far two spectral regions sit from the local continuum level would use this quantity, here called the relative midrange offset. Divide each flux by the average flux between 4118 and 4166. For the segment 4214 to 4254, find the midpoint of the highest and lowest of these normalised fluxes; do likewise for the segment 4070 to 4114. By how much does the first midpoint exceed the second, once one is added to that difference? 1.04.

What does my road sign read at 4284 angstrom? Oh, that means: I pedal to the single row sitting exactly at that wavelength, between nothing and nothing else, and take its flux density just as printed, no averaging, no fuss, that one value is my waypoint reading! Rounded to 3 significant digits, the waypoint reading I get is 1.55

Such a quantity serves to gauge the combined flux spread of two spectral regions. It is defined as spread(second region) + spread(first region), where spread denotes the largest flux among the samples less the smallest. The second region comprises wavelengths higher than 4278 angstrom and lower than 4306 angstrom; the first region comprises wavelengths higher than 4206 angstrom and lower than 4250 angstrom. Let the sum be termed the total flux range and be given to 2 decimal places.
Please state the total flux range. 0.31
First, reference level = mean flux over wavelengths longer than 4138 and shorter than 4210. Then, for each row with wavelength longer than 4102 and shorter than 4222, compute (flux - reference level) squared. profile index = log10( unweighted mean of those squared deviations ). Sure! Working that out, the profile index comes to -2.70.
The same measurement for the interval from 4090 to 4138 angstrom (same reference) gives -2.54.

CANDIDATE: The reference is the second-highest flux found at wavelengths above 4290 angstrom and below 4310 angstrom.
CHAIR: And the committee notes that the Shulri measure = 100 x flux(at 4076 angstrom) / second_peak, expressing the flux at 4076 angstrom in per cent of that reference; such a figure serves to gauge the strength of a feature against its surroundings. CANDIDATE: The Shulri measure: 102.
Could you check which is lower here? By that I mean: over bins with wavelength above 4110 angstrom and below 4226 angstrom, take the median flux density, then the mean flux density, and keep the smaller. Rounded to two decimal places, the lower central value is 1.48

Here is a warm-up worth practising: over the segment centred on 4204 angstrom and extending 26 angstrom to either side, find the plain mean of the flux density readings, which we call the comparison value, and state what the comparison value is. 1.49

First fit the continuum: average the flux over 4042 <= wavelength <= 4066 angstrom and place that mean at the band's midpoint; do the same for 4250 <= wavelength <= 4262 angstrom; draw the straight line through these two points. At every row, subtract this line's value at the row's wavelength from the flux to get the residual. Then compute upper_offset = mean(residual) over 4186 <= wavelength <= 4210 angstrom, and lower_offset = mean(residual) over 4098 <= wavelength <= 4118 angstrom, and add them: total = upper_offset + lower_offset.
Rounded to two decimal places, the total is -0.11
